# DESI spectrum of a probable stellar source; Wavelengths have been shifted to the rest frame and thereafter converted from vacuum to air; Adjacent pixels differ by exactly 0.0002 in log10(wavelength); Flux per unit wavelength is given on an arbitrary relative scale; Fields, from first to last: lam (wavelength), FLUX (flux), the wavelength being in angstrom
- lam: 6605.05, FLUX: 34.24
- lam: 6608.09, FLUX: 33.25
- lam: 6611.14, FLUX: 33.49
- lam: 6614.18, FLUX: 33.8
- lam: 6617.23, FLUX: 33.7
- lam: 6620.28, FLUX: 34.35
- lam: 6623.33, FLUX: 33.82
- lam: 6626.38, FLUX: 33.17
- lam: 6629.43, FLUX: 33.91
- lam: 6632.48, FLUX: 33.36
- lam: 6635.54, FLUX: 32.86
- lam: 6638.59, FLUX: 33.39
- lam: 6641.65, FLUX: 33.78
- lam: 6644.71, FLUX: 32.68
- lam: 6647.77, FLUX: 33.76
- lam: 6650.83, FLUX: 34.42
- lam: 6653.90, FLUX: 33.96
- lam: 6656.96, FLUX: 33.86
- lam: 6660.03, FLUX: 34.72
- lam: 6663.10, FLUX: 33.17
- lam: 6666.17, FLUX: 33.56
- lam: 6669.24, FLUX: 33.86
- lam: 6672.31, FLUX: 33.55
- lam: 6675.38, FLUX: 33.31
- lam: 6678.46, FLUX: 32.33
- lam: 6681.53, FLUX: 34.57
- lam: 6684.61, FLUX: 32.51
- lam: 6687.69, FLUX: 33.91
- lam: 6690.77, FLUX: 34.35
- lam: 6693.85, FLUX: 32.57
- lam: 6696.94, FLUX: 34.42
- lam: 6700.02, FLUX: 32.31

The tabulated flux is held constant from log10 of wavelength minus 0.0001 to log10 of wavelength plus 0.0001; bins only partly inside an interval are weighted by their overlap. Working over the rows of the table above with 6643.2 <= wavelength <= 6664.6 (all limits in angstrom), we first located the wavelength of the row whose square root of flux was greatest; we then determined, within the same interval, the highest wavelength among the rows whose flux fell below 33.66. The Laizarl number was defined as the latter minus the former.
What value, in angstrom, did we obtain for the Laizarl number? 3.1 angstrom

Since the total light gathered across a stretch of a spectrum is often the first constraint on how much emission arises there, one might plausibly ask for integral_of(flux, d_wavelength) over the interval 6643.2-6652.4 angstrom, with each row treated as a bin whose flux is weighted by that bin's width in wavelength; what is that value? 309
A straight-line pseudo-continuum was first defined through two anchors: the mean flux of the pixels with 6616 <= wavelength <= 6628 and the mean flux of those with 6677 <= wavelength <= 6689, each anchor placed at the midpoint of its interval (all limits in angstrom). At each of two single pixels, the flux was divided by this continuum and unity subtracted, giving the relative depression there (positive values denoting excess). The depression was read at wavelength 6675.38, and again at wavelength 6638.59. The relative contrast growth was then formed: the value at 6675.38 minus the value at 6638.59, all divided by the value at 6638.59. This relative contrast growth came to -0.7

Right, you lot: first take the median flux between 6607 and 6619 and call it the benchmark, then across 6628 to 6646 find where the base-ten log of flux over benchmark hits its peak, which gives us 6629.43 angstrom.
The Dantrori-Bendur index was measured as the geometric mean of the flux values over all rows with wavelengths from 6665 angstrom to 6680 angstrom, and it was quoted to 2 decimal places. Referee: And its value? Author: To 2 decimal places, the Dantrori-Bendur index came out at 33.32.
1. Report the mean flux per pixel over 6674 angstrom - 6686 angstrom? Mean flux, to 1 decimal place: 33.2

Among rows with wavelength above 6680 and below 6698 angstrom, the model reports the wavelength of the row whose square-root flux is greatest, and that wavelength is 6681.53 angstrom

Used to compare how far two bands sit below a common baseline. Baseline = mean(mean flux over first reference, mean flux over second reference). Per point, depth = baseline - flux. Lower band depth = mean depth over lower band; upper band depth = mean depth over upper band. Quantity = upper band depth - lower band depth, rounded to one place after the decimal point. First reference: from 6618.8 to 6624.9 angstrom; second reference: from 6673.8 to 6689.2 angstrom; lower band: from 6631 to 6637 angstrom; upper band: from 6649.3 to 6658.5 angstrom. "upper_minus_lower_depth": -1.0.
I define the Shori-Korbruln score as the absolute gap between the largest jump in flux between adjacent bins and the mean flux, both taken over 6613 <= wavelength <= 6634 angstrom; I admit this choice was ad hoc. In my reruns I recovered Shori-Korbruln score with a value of 32.99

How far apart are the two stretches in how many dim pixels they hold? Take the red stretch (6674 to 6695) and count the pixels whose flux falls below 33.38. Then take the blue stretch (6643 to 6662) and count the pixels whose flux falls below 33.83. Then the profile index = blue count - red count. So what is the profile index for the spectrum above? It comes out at -2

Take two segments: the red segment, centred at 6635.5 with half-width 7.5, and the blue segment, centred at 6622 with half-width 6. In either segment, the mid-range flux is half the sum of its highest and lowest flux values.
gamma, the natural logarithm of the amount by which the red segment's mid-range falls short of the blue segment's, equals -1.0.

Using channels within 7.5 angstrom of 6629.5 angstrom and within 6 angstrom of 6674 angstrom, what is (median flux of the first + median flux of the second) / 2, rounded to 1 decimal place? 33.4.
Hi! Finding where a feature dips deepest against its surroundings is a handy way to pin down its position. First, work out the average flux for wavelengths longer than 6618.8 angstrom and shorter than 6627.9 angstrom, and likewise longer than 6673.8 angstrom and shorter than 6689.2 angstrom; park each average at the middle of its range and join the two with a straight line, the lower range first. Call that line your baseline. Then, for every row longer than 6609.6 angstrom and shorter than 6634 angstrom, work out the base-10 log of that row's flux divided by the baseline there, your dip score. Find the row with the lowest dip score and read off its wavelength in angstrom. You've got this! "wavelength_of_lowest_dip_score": 6626.38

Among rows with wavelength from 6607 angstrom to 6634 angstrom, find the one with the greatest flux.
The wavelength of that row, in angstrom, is 6620.28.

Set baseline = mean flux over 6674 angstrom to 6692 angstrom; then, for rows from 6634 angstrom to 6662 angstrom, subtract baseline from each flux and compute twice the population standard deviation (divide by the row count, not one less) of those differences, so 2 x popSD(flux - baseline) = 1.2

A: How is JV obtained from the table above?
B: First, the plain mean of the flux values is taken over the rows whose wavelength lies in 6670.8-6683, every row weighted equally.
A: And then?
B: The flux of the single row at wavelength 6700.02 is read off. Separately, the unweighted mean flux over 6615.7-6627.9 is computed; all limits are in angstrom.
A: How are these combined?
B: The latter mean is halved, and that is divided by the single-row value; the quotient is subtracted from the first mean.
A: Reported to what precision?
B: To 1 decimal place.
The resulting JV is 32.9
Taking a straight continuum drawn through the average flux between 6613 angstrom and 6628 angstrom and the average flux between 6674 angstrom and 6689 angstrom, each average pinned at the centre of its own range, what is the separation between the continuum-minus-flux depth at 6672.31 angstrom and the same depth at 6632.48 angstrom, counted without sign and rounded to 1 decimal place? 0.5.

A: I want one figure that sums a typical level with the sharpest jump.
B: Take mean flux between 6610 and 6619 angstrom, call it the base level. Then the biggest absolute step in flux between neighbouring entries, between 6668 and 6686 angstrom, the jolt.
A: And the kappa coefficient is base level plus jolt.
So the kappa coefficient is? 35.9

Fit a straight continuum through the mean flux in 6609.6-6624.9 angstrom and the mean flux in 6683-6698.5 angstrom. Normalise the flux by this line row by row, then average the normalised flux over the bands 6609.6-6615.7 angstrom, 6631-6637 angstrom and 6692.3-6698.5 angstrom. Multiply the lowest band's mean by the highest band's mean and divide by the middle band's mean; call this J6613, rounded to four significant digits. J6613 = 1.013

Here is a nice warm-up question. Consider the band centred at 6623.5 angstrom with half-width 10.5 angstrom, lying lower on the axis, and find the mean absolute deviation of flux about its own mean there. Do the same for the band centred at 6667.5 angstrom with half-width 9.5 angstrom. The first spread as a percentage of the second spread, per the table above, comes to 69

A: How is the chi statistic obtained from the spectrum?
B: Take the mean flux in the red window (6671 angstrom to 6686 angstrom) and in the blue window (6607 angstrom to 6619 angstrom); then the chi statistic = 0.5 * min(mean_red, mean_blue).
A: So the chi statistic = 16.63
